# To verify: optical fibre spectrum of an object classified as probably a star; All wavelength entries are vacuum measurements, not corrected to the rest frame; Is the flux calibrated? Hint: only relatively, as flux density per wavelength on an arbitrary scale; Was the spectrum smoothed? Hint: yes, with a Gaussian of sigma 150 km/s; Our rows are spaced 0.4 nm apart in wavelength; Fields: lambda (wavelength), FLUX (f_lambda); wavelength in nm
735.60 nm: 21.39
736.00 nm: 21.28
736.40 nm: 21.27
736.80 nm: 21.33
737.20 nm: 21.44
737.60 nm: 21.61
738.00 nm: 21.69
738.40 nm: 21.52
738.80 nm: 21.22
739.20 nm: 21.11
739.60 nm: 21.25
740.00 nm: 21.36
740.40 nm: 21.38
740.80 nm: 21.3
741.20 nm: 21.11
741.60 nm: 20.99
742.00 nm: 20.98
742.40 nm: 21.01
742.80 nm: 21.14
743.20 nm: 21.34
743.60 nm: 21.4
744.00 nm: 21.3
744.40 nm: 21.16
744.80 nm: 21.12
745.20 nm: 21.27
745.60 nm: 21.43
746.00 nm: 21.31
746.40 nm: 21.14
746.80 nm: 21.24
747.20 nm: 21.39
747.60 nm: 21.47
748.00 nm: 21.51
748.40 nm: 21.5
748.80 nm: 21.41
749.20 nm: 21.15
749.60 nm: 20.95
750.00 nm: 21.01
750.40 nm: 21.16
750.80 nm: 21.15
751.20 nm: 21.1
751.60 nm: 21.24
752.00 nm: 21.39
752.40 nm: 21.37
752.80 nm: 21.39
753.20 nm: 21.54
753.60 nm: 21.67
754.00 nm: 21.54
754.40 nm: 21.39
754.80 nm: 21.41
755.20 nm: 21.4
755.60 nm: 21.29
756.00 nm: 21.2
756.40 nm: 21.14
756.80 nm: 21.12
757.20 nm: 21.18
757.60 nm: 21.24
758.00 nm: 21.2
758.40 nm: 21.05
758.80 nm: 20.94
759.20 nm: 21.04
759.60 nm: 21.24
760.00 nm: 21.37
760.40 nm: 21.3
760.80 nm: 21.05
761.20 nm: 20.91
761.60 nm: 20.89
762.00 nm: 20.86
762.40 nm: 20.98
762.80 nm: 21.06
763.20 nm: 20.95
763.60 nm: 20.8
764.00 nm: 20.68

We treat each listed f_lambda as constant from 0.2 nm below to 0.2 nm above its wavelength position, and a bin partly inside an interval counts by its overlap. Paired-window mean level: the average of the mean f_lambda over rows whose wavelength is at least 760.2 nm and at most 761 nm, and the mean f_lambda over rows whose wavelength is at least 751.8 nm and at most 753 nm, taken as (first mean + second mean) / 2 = 21.3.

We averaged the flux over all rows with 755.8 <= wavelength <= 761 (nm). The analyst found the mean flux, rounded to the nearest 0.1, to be 21.2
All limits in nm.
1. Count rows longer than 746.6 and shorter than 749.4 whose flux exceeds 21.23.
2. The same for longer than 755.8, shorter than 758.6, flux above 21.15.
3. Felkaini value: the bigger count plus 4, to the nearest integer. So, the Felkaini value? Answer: 10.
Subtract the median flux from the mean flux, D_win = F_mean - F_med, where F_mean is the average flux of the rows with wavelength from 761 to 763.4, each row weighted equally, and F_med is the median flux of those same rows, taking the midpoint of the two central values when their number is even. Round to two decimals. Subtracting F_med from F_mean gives 0.01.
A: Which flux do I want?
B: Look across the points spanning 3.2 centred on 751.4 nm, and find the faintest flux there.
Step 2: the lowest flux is 21.01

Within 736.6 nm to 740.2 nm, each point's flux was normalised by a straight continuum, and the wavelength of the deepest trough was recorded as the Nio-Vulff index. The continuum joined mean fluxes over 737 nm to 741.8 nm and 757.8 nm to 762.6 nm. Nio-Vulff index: 739.20 nm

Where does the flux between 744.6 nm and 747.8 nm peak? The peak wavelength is 747.60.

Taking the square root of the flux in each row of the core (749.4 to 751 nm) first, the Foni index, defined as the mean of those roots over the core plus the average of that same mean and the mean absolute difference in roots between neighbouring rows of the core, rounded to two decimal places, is 6.89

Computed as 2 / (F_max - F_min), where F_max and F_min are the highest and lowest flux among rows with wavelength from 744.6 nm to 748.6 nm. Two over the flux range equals 5.1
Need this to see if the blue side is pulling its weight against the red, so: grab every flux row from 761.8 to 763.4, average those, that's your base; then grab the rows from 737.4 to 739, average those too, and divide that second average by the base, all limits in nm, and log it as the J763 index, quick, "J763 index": 1.03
